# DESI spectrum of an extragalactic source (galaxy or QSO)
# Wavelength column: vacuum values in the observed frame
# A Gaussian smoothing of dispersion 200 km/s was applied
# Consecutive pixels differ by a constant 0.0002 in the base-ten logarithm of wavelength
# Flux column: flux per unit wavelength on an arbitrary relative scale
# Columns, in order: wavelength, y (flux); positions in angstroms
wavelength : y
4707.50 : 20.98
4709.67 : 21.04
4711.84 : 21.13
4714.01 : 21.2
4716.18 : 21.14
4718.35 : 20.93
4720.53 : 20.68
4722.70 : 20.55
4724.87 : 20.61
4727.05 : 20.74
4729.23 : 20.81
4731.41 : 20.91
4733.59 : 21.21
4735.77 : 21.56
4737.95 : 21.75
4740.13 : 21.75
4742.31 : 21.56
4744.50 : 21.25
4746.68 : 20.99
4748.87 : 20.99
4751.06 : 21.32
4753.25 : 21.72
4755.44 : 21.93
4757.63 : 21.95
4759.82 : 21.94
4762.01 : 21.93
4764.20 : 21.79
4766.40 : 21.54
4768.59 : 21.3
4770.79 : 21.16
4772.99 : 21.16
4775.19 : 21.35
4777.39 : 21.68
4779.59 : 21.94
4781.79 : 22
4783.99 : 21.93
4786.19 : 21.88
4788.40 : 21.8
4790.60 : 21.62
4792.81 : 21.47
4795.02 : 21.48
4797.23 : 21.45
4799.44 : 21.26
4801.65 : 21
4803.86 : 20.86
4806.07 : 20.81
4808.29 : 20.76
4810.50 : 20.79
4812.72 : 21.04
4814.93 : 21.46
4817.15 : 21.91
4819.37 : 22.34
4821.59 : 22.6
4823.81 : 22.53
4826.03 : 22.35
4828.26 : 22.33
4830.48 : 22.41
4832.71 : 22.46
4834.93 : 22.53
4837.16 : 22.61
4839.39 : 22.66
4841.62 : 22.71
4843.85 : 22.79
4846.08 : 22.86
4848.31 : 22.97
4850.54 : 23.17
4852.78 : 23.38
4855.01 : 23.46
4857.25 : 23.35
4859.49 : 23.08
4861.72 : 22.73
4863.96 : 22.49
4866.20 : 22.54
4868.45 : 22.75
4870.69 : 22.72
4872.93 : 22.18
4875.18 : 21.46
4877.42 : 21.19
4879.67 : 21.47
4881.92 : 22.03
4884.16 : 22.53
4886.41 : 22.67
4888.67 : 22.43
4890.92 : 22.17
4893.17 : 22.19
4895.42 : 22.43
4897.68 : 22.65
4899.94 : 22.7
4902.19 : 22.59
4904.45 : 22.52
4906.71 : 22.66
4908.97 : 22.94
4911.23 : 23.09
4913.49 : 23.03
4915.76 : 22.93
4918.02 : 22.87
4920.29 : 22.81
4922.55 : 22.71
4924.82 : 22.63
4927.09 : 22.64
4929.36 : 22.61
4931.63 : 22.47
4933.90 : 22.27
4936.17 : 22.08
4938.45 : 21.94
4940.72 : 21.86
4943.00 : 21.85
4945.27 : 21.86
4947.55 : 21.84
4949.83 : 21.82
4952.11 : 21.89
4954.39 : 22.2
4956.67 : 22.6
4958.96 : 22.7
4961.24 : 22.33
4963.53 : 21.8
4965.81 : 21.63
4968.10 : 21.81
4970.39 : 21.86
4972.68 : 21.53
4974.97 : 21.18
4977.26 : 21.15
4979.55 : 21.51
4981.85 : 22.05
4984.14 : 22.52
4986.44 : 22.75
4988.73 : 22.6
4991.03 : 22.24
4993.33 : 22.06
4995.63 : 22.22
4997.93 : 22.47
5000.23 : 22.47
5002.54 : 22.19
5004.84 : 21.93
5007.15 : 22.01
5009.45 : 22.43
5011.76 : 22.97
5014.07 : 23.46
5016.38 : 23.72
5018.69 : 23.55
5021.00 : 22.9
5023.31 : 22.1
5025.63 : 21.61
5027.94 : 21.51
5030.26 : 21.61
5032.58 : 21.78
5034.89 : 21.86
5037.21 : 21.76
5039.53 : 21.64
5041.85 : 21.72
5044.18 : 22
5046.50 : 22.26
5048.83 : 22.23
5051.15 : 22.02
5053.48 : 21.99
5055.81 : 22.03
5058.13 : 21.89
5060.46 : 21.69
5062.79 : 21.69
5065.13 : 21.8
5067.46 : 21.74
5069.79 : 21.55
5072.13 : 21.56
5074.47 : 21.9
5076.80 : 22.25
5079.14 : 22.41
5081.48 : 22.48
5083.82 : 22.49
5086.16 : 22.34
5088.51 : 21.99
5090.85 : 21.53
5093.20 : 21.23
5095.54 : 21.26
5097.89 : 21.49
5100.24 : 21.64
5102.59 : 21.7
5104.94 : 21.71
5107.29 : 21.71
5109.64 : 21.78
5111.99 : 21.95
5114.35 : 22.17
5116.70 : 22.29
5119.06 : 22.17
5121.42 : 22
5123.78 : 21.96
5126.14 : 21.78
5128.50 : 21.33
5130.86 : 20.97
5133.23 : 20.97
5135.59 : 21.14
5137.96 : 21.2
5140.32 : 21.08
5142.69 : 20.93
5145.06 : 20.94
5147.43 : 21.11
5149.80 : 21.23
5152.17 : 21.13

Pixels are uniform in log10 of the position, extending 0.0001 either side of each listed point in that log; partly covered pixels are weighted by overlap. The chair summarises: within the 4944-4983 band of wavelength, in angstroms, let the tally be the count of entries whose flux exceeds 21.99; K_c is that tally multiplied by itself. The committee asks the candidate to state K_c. 25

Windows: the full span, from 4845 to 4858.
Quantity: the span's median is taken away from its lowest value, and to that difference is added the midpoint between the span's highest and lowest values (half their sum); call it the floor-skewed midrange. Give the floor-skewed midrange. 22.8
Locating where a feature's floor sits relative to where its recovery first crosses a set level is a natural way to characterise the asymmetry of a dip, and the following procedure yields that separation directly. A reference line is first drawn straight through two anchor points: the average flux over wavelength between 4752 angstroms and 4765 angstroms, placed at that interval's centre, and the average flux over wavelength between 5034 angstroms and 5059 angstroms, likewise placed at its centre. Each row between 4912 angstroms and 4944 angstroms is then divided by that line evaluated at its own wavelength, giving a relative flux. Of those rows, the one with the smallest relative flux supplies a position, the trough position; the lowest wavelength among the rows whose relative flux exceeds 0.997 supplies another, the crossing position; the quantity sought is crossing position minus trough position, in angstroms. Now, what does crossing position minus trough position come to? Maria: -29.5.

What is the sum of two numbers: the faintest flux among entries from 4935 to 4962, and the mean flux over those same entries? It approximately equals 43.9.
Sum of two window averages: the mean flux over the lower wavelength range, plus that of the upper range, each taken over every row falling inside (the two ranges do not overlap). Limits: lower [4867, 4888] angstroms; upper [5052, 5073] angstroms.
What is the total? 43.9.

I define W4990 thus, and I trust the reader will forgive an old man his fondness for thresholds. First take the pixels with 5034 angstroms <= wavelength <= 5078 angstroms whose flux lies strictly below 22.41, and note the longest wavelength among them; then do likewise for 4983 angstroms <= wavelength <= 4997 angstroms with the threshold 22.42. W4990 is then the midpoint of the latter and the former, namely 5036.2 angstroms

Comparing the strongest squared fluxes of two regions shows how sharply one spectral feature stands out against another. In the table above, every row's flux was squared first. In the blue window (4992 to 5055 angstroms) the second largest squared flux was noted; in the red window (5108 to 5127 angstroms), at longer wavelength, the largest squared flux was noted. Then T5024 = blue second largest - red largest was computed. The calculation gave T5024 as 58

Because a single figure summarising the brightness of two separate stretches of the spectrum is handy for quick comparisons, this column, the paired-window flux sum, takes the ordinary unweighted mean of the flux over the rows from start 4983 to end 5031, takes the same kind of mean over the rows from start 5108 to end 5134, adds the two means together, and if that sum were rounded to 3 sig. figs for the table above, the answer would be 44.2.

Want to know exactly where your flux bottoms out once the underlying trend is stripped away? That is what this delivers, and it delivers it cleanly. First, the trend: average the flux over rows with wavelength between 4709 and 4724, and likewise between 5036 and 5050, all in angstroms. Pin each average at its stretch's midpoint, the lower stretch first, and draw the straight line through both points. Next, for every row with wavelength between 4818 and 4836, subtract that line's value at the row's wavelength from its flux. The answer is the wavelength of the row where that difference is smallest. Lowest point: 4828.26 angstroms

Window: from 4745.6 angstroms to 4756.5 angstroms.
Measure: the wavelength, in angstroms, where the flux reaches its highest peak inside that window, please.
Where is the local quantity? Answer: 4755.44 angstroms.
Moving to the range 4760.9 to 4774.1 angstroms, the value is 4762.01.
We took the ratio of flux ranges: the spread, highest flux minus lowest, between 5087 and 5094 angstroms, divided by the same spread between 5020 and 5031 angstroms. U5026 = 0.55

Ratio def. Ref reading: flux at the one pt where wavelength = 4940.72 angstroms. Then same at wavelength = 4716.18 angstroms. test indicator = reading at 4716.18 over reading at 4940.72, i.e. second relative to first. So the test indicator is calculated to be 0.97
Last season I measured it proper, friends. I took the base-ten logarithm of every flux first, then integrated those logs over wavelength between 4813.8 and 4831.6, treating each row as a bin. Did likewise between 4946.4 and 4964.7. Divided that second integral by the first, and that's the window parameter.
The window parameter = 1.03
